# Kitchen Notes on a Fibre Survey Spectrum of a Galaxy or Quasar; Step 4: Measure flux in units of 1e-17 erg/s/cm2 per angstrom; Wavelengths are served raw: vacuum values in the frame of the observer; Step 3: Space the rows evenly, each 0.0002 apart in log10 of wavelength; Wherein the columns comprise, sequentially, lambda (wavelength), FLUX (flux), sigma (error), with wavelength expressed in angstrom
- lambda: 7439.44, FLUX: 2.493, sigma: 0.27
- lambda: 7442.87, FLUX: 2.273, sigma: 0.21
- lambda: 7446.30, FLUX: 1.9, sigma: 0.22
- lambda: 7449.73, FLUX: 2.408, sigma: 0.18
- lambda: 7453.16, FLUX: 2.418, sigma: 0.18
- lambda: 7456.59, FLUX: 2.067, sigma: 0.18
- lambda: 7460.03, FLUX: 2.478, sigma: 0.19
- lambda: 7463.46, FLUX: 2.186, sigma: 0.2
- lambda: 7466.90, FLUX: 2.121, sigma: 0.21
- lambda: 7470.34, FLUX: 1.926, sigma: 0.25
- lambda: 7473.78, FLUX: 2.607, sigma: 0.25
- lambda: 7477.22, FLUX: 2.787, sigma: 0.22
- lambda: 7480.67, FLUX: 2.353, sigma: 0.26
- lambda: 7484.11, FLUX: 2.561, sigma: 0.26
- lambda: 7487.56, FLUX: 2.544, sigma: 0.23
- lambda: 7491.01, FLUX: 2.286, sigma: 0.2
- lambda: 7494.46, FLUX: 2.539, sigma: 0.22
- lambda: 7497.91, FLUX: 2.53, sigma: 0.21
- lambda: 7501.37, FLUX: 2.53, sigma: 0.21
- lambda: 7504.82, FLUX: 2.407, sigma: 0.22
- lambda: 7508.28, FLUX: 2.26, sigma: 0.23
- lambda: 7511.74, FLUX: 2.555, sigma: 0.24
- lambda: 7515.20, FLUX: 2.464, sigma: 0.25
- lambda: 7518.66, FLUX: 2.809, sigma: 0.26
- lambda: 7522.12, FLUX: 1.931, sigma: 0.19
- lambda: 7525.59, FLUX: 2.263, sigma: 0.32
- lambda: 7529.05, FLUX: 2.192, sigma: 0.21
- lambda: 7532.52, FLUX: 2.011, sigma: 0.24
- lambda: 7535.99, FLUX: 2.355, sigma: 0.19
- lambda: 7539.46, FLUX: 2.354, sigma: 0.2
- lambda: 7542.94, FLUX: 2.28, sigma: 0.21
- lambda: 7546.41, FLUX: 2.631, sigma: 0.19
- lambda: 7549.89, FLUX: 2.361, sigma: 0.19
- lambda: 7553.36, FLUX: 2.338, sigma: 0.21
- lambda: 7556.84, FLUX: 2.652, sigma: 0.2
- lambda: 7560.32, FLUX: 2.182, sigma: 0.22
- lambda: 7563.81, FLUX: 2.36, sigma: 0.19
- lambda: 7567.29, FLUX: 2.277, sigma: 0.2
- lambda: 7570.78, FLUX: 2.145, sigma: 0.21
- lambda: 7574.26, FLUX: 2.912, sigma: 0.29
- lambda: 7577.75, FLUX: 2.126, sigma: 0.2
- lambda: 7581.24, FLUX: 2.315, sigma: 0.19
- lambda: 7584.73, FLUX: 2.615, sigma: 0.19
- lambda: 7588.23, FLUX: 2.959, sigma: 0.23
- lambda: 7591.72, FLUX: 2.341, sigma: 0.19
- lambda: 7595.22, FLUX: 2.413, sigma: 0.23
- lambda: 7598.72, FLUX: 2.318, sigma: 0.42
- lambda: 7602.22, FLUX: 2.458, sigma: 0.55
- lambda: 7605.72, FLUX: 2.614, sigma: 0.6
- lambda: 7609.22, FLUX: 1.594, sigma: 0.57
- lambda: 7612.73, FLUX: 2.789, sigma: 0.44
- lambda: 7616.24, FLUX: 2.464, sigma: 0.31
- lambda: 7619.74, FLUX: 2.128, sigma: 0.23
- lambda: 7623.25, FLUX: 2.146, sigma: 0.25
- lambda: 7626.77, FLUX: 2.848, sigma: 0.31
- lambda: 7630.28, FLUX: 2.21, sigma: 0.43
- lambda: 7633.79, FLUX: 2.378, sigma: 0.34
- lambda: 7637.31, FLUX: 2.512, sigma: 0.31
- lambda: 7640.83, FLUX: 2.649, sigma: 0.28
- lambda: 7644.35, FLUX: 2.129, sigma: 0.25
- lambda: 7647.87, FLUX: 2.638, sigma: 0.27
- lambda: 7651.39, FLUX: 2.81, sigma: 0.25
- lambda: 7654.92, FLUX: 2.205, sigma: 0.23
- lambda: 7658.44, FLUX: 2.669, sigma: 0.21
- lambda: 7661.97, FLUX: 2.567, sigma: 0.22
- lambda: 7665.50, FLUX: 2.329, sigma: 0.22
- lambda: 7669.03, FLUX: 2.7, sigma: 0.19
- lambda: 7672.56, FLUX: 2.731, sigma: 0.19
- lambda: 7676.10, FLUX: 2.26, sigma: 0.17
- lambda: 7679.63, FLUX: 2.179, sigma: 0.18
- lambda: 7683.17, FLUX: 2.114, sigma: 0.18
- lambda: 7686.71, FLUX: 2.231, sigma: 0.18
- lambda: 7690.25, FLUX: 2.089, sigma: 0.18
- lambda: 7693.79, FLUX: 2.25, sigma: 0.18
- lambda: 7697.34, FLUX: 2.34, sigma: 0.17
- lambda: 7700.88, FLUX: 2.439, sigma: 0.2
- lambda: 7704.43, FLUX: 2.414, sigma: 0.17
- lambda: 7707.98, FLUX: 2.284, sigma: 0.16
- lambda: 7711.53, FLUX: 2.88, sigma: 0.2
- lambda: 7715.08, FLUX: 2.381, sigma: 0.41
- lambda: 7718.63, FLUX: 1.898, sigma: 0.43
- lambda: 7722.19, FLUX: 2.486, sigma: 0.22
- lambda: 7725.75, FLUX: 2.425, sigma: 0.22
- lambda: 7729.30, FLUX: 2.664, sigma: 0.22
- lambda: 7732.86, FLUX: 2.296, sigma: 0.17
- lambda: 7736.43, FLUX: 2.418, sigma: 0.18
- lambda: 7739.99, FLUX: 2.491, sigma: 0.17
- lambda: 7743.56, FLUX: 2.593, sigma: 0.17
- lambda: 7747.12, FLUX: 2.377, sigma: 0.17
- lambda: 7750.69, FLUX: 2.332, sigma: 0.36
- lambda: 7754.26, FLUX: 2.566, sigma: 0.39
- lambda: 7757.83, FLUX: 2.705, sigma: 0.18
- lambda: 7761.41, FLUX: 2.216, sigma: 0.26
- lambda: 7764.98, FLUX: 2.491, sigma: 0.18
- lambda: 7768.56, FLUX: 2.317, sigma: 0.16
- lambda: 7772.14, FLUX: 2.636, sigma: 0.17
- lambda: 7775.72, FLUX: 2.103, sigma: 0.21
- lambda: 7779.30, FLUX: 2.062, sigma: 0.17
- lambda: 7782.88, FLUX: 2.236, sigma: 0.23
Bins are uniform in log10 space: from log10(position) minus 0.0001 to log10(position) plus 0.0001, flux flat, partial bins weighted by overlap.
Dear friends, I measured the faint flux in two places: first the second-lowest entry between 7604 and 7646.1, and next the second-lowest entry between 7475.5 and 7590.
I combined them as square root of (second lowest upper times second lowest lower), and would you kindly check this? 2.07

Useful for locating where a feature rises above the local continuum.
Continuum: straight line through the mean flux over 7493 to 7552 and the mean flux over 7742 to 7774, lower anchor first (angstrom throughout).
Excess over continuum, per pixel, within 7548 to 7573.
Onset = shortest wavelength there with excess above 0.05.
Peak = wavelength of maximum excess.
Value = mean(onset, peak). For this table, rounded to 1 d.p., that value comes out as 7556.8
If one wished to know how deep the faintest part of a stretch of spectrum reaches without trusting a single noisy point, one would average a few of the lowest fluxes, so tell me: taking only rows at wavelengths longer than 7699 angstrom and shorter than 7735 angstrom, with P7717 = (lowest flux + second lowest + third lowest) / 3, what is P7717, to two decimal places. 2.16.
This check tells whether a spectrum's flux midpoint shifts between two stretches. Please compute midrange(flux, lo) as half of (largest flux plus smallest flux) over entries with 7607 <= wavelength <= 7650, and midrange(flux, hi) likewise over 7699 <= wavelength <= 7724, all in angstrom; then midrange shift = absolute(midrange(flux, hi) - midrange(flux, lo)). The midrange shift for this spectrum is 0.17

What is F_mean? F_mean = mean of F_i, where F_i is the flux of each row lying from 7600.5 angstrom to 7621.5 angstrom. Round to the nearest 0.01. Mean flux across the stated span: 2.34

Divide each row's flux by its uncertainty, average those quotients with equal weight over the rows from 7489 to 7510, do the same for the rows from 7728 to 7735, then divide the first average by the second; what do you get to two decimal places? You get 0.88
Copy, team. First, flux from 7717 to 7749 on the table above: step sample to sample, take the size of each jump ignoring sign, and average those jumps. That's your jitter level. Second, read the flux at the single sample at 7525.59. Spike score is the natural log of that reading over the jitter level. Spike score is 2.3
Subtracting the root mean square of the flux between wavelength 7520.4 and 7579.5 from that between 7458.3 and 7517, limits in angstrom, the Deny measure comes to 0.10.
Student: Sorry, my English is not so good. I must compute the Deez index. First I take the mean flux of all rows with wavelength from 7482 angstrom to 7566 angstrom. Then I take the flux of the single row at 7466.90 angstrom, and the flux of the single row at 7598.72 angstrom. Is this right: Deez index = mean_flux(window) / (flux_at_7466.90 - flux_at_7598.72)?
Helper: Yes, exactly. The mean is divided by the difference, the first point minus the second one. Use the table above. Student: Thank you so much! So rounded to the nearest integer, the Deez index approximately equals -12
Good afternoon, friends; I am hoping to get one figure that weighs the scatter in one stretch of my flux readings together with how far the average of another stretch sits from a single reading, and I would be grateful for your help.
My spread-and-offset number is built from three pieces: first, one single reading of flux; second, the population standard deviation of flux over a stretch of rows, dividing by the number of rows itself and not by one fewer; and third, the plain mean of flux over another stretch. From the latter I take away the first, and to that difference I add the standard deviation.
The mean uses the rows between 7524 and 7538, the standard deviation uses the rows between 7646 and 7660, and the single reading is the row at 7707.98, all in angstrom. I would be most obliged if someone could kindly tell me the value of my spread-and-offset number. 0.15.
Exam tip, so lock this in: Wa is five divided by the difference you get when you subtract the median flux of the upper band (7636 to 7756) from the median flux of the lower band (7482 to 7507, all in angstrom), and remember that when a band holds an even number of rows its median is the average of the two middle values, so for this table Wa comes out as 44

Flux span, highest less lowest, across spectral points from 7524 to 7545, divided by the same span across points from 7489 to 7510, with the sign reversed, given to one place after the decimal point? -1.2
